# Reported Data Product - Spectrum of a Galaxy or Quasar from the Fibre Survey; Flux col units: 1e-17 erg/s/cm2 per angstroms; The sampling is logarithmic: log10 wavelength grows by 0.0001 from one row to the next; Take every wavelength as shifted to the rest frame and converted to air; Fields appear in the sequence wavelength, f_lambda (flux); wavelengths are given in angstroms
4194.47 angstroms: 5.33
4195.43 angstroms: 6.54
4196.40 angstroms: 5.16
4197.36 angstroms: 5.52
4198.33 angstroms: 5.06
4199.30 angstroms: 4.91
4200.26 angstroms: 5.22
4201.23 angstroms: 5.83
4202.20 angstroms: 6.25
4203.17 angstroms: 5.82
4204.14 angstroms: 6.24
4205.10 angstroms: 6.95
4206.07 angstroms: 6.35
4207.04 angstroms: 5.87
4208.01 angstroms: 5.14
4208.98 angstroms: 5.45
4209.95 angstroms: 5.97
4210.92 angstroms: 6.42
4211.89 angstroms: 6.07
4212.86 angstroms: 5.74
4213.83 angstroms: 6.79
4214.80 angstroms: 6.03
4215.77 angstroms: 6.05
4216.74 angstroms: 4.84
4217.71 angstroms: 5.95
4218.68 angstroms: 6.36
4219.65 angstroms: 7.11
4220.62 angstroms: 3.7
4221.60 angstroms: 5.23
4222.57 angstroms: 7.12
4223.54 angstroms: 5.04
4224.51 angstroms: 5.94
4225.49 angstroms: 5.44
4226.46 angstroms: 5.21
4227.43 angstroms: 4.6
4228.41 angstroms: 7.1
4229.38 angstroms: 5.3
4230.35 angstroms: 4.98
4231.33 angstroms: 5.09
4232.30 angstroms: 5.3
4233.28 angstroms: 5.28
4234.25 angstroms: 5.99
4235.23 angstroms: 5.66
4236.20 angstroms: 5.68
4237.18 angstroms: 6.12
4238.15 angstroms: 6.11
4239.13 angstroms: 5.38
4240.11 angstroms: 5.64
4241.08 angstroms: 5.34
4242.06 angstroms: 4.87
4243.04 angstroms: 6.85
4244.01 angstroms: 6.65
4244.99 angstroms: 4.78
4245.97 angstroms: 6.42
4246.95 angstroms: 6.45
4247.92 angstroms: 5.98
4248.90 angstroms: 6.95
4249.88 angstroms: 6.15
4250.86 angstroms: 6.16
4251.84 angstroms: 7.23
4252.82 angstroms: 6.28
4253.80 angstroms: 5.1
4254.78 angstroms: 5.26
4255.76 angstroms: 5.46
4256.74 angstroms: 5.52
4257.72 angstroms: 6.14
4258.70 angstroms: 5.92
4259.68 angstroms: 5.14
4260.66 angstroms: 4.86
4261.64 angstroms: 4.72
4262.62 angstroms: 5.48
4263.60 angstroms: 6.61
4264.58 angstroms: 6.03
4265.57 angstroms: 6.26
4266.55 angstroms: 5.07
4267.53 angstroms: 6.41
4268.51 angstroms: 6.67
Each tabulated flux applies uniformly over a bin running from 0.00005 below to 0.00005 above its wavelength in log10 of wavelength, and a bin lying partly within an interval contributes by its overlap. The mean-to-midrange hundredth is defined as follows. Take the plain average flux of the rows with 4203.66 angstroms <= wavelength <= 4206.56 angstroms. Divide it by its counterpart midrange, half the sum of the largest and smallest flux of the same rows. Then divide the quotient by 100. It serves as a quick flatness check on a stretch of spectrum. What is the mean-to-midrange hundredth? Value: 0.0099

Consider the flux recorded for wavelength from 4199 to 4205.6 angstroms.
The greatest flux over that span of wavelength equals 6.95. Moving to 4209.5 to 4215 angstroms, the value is 6.79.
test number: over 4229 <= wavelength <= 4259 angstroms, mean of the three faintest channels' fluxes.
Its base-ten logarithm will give 0.688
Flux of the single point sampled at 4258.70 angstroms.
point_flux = 5.92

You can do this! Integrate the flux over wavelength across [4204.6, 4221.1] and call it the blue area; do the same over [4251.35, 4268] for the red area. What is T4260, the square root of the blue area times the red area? 96.7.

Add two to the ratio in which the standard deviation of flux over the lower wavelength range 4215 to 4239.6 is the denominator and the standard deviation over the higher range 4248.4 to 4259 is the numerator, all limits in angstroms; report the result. 2.8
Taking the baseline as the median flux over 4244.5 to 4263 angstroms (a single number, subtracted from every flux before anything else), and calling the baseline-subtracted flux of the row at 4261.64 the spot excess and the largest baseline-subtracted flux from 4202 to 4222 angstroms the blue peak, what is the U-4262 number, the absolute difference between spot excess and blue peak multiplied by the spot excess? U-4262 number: -2.9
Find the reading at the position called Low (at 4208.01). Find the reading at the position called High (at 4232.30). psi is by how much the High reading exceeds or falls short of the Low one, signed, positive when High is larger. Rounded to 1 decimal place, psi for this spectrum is 0.2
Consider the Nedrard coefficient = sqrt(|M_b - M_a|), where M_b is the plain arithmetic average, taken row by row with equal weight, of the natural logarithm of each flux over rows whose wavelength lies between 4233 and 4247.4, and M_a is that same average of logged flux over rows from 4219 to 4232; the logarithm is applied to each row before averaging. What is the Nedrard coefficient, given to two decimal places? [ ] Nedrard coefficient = 0.25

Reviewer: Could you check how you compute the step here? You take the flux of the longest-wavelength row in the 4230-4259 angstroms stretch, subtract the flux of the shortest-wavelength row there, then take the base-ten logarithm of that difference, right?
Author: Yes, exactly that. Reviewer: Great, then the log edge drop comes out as 0.0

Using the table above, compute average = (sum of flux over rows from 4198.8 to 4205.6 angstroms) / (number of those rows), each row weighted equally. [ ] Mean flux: 5.89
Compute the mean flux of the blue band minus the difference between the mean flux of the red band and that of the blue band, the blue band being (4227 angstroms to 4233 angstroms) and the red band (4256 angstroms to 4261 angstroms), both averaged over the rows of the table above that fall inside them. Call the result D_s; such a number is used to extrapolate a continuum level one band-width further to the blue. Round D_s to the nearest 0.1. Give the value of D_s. 5.3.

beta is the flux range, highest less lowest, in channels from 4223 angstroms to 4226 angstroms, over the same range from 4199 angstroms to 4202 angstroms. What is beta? 1.0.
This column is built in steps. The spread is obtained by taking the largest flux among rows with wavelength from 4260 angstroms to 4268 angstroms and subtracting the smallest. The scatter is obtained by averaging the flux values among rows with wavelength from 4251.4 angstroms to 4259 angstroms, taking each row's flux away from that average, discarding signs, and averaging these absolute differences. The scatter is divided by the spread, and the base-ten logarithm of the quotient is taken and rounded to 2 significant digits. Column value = -0.55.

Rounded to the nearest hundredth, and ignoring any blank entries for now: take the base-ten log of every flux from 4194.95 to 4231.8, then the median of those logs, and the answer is 0.77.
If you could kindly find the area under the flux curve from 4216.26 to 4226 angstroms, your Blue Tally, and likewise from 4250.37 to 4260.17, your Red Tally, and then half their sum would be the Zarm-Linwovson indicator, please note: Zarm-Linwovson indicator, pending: 56.1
